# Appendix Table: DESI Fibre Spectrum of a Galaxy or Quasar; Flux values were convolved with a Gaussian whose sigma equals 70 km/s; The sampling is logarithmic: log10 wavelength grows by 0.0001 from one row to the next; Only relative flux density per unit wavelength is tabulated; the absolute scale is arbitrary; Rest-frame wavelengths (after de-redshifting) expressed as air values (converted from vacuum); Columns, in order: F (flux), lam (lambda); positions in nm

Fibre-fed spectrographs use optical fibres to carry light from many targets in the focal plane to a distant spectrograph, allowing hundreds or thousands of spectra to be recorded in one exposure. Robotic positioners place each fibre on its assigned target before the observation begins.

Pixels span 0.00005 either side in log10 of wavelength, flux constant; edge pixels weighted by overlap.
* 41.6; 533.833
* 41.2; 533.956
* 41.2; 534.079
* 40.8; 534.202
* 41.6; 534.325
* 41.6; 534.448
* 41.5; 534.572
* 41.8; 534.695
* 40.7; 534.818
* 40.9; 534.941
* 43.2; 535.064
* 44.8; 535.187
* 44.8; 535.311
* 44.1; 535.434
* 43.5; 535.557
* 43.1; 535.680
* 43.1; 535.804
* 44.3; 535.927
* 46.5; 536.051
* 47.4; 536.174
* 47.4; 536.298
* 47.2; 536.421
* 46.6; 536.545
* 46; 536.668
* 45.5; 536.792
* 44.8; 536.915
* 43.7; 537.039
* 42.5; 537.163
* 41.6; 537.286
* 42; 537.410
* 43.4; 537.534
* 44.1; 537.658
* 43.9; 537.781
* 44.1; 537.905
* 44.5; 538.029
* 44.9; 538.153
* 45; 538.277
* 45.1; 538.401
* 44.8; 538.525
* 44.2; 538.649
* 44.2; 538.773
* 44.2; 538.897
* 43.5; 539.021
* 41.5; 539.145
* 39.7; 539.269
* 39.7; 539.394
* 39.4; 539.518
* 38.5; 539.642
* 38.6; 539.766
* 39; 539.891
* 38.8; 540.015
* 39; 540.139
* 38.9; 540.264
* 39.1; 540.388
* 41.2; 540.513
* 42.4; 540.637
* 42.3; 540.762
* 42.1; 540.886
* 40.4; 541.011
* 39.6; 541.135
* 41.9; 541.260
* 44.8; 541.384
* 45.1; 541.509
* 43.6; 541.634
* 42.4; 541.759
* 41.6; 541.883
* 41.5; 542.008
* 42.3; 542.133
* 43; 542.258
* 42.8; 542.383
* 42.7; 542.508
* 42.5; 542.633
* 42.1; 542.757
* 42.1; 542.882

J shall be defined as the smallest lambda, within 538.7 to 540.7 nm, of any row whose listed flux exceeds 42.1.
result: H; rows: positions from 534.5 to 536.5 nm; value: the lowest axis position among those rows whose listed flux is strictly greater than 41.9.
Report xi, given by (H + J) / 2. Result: 536.92 nm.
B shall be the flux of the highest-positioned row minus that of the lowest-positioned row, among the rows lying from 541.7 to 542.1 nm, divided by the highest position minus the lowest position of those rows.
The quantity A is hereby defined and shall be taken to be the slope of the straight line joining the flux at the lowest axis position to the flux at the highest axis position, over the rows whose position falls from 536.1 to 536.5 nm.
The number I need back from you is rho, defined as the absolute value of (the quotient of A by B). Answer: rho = 0.22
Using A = -1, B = -4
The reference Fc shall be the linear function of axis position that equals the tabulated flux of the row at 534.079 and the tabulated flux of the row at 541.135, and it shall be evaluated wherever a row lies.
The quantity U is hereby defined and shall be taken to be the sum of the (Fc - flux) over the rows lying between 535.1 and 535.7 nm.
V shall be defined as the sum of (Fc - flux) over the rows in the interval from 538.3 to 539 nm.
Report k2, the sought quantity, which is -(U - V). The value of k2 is -6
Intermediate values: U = -16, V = -21.7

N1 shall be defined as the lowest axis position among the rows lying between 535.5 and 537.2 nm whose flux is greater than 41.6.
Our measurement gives 535.557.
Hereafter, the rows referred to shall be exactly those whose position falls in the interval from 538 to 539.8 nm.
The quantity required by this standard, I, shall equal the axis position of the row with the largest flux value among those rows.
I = 538.401 nm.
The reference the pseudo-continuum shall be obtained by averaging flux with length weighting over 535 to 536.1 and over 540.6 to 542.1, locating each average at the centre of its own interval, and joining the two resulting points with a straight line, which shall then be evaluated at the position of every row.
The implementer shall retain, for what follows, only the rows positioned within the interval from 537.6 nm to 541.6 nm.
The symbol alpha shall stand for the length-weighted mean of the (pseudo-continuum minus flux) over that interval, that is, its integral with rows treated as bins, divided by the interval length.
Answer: 0.8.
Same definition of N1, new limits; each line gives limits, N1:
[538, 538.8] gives 538.029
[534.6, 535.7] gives 534.695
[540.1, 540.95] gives 540.637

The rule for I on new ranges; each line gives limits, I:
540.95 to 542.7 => 541.509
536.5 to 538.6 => 536.545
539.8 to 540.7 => 540.637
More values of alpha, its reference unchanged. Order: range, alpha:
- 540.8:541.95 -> -0.1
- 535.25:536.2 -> -0.4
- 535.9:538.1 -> -1.1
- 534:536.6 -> 0.6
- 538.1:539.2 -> -1.0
